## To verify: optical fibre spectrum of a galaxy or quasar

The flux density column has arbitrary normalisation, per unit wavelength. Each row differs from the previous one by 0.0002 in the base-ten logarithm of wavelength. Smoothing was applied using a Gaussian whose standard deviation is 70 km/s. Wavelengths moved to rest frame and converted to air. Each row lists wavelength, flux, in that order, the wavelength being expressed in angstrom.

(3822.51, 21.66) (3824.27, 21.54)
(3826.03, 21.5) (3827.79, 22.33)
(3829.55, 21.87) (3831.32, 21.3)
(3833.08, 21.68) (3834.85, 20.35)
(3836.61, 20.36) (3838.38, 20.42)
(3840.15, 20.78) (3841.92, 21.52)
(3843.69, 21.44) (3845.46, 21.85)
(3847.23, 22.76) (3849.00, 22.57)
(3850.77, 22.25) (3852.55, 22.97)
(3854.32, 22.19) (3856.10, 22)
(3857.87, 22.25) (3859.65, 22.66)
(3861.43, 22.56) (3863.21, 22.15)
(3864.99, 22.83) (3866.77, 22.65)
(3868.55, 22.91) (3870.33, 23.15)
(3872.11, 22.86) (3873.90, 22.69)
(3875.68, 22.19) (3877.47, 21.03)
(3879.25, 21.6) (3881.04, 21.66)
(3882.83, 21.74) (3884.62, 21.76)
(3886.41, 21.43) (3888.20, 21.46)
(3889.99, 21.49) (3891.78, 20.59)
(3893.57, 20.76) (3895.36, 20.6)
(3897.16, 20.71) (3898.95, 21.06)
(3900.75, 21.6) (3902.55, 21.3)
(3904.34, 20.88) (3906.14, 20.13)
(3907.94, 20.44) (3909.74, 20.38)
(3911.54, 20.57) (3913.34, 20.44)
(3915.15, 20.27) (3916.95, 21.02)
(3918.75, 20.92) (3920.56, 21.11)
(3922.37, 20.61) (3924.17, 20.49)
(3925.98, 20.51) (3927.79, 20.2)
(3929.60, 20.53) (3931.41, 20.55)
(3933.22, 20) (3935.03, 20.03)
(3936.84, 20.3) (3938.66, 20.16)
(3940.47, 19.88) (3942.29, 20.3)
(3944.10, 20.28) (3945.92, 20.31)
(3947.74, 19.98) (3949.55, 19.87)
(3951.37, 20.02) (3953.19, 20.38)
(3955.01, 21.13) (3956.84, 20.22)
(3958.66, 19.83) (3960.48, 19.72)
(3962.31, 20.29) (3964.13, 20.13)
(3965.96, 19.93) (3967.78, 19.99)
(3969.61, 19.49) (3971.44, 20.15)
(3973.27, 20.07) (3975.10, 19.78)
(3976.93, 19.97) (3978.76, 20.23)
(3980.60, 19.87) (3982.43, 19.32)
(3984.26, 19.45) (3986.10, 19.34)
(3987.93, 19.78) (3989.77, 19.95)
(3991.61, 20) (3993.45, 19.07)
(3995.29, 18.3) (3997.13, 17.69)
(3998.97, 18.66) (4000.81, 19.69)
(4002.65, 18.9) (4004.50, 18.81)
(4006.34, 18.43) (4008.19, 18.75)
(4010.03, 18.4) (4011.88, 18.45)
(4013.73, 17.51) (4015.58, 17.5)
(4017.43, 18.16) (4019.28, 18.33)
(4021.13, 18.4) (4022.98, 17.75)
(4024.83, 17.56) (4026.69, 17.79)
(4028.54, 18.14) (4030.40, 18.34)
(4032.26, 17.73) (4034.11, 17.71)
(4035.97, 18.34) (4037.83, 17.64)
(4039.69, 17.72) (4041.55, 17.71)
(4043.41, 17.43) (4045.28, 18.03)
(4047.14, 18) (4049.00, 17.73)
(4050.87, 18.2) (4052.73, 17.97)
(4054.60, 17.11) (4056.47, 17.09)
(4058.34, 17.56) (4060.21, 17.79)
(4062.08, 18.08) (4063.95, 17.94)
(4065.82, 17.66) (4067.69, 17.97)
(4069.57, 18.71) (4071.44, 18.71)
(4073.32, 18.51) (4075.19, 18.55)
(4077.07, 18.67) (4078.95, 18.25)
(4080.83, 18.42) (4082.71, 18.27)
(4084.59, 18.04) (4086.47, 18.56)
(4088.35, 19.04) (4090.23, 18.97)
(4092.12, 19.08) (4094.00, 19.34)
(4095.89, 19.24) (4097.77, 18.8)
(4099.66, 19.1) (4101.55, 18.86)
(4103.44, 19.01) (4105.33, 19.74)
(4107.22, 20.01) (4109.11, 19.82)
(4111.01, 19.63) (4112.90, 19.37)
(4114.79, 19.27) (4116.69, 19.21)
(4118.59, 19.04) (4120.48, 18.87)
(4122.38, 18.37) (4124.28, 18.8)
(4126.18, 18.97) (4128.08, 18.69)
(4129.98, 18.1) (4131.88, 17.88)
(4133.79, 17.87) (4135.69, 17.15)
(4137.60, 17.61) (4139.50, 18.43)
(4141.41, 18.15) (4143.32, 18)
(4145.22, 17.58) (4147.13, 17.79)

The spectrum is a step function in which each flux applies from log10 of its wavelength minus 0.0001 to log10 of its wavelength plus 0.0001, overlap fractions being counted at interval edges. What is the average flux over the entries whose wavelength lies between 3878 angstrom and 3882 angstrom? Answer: 21.6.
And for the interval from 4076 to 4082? 18.4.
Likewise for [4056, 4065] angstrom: 17.7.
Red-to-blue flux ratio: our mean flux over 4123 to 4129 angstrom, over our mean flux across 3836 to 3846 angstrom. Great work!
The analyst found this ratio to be 0.89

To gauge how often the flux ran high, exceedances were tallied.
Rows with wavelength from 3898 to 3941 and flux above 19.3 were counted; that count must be 24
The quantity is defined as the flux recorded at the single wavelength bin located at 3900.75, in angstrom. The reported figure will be 21.6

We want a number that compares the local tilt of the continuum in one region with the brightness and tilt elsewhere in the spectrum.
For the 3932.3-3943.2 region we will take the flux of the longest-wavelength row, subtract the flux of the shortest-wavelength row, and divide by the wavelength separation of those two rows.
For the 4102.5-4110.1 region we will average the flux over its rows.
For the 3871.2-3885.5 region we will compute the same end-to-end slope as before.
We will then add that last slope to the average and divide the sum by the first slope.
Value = 591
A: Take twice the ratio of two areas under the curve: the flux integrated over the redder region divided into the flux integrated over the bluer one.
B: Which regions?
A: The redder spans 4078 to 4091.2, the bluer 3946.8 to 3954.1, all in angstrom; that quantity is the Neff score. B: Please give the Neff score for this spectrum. 1.2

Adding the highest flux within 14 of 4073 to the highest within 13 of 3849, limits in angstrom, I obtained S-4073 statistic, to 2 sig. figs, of 42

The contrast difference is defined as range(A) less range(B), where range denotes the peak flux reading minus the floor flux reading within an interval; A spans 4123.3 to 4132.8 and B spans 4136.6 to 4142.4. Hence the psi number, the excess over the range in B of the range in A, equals 0.3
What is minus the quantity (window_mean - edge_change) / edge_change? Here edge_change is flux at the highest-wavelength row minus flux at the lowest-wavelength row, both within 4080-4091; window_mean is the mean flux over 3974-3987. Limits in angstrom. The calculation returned -35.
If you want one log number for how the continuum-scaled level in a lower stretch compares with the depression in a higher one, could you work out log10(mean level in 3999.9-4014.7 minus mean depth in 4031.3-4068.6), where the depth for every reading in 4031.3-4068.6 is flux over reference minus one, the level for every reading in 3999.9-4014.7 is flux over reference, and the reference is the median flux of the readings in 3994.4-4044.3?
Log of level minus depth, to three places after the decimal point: 0.020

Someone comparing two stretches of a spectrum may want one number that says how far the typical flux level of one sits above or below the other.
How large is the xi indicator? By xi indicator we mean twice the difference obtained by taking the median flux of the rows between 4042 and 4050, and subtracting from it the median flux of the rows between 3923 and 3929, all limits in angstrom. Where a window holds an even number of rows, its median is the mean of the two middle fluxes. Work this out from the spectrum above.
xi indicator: -5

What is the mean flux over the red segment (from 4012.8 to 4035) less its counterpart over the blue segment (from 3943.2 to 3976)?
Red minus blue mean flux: -2.2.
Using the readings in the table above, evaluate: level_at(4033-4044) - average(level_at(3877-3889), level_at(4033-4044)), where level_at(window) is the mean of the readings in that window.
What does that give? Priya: -1.9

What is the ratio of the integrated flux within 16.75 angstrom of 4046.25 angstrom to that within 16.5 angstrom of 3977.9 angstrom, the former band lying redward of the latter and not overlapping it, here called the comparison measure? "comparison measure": 0.91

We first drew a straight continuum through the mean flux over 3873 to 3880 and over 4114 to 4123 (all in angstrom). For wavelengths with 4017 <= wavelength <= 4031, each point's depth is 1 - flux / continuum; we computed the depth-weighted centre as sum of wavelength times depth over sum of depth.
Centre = 4023.9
